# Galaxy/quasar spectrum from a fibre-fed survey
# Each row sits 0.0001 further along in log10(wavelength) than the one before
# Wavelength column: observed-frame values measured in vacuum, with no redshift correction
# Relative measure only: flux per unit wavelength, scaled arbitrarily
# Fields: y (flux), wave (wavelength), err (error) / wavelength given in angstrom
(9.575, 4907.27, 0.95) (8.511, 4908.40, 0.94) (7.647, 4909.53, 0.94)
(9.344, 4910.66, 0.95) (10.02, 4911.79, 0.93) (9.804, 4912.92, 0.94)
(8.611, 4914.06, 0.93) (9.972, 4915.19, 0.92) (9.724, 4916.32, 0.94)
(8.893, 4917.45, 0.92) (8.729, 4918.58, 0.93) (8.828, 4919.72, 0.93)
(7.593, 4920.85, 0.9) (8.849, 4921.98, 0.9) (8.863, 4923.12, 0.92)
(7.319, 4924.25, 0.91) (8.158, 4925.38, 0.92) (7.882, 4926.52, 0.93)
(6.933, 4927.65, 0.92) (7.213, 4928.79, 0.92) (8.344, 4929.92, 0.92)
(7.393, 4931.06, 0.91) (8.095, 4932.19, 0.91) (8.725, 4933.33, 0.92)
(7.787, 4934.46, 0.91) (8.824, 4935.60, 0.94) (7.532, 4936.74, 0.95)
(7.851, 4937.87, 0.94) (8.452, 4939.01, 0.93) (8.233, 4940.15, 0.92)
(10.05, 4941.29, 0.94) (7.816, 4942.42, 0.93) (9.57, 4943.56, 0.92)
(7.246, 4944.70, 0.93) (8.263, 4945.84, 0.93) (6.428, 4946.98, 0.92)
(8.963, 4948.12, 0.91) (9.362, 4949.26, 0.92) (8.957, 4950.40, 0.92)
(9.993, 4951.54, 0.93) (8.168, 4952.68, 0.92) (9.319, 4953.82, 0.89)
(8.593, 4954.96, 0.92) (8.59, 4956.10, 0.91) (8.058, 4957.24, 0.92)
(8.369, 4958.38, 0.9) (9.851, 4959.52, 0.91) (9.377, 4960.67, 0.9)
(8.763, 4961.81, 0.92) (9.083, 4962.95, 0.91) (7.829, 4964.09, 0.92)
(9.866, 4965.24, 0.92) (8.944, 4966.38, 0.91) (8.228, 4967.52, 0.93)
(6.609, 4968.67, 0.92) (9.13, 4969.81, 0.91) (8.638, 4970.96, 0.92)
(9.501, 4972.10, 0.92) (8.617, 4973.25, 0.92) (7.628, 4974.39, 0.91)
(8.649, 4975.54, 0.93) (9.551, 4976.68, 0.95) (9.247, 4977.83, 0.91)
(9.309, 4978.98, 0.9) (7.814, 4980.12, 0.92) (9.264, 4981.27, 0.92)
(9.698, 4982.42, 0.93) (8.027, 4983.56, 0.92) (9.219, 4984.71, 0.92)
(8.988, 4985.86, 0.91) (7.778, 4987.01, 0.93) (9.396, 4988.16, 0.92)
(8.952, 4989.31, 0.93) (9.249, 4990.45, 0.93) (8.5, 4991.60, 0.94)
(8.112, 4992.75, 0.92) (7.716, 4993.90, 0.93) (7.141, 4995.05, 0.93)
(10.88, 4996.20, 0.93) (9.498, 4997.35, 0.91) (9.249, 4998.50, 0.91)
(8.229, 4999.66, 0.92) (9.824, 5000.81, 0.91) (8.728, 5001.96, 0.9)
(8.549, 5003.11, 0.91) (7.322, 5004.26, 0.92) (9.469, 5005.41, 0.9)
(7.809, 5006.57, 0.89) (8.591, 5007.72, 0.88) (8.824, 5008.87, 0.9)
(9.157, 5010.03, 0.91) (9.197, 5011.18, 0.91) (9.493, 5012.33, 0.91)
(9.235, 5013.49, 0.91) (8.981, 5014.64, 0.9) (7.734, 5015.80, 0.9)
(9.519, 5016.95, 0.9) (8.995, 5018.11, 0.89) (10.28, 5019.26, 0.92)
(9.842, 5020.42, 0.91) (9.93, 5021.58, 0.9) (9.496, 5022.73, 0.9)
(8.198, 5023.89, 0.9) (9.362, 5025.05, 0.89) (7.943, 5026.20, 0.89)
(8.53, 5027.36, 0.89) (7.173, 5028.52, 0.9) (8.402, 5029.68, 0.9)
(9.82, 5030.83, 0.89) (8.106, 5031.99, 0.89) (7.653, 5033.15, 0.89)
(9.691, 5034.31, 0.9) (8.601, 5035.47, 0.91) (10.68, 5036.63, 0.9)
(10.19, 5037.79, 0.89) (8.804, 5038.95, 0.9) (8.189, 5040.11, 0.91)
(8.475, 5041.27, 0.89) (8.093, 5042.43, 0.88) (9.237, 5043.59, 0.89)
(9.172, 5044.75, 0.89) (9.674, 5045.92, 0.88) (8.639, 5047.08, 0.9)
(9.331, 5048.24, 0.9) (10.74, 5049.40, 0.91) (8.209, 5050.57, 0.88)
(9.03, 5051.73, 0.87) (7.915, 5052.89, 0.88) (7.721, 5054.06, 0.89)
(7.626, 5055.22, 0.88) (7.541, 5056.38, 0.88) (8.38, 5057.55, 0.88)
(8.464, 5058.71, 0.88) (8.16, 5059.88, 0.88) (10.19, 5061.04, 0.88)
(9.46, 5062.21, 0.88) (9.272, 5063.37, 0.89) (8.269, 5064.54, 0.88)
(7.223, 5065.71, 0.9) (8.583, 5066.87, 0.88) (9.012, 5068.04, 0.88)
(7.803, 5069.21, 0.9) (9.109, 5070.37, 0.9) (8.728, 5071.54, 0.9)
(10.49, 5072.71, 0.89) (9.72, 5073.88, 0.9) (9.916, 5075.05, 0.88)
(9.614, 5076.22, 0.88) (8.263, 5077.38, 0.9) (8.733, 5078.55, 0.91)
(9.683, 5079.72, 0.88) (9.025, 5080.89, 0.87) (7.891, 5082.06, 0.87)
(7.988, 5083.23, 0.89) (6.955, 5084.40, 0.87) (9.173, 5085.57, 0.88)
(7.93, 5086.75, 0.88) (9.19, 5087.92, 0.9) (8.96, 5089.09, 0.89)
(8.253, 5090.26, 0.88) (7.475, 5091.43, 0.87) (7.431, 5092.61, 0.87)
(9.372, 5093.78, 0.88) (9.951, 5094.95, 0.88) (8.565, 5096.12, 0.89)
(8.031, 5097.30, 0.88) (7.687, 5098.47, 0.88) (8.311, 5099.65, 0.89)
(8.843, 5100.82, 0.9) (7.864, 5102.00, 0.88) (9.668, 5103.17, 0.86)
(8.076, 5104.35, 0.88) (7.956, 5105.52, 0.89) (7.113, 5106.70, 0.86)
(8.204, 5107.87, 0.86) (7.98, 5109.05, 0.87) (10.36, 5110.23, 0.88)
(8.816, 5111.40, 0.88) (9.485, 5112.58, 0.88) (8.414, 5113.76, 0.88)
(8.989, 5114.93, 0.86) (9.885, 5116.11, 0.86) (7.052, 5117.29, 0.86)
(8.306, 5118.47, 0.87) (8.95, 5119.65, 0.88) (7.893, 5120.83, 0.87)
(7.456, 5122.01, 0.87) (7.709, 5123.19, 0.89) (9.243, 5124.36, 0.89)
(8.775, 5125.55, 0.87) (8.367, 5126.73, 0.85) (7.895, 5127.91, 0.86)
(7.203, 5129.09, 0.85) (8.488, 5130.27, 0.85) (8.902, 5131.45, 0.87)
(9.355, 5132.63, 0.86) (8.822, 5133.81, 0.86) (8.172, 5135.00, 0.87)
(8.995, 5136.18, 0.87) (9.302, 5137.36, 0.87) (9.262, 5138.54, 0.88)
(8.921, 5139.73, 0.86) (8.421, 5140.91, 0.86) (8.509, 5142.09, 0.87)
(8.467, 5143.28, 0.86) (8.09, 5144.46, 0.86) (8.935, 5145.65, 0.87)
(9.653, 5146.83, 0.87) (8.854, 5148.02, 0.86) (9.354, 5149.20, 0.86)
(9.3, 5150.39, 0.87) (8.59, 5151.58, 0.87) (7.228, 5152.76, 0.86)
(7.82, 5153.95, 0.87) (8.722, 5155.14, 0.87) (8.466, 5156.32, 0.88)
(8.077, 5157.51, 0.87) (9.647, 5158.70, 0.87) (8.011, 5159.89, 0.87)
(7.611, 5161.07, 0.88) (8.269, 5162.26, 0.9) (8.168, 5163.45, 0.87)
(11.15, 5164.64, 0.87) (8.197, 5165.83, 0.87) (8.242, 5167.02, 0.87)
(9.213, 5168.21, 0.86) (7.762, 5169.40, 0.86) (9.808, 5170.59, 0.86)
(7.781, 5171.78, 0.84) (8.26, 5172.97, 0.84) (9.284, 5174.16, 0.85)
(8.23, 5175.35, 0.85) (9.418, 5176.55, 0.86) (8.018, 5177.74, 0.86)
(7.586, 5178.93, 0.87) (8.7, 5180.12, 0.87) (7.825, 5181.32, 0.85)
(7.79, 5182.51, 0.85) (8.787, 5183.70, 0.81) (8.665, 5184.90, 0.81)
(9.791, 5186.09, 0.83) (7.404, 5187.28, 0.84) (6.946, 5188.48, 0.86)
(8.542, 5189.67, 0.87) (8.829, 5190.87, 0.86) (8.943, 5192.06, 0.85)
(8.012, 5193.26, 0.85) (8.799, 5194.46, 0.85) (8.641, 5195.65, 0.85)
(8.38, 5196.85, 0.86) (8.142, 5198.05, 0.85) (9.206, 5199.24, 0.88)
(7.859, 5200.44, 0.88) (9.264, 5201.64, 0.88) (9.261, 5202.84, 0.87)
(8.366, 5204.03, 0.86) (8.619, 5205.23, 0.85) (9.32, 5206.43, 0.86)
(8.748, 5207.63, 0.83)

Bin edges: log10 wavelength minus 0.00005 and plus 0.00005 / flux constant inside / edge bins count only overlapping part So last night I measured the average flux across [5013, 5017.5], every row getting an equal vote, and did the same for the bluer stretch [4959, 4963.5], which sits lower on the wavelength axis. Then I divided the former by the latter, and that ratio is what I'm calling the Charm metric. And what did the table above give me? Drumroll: 0.96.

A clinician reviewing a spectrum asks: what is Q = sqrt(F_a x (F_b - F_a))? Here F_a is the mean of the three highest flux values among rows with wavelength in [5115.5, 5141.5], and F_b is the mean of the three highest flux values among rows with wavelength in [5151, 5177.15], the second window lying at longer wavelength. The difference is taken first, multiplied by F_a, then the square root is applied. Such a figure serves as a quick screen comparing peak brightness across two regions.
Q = 2.56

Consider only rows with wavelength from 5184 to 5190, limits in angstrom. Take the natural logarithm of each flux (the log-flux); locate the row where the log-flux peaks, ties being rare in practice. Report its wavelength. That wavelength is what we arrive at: 5186.09 angstrom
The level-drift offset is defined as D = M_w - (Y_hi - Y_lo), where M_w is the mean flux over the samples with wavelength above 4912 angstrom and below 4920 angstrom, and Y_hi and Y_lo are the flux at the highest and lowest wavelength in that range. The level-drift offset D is 10.2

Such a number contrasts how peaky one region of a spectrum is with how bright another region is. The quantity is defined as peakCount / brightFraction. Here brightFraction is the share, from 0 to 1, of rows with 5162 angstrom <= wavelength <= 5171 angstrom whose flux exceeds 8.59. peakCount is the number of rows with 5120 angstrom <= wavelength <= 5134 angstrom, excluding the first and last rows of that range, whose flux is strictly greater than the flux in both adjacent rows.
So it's 5.3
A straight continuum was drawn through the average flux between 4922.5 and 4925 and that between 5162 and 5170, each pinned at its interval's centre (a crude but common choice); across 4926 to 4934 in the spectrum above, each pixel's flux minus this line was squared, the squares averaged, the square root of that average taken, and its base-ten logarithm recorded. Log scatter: -0.17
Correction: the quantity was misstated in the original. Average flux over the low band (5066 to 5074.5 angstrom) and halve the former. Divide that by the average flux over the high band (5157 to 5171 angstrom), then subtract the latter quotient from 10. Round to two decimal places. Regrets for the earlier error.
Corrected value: 9.48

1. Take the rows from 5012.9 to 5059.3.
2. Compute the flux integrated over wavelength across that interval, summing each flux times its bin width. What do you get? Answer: 410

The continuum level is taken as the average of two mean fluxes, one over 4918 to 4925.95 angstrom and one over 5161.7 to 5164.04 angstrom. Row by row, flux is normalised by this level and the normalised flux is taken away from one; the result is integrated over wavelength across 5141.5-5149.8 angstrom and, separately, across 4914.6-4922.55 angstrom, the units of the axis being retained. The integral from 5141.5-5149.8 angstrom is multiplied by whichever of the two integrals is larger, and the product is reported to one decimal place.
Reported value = 0.3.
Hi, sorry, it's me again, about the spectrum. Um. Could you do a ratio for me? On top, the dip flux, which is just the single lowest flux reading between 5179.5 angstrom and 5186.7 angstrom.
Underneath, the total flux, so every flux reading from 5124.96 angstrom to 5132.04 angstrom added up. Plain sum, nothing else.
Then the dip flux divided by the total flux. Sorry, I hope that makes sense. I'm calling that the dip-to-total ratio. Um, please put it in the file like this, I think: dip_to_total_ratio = 0.157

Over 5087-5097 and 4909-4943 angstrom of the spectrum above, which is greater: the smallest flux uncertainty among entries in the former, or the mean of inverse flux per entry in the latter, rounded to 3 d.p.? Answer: 0.870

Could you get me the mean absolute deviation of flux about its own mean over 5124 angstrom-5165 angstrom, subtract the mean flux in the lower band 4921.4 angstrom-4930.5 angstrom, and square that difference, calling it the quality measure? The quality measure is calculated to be 54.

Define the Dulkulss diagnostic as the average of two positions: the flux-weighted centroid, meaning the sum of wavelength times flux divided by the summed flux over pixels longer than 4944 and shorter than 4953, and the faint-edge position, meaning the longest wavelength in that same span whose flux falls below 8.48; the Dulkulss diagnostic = 4950.8 angstrom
